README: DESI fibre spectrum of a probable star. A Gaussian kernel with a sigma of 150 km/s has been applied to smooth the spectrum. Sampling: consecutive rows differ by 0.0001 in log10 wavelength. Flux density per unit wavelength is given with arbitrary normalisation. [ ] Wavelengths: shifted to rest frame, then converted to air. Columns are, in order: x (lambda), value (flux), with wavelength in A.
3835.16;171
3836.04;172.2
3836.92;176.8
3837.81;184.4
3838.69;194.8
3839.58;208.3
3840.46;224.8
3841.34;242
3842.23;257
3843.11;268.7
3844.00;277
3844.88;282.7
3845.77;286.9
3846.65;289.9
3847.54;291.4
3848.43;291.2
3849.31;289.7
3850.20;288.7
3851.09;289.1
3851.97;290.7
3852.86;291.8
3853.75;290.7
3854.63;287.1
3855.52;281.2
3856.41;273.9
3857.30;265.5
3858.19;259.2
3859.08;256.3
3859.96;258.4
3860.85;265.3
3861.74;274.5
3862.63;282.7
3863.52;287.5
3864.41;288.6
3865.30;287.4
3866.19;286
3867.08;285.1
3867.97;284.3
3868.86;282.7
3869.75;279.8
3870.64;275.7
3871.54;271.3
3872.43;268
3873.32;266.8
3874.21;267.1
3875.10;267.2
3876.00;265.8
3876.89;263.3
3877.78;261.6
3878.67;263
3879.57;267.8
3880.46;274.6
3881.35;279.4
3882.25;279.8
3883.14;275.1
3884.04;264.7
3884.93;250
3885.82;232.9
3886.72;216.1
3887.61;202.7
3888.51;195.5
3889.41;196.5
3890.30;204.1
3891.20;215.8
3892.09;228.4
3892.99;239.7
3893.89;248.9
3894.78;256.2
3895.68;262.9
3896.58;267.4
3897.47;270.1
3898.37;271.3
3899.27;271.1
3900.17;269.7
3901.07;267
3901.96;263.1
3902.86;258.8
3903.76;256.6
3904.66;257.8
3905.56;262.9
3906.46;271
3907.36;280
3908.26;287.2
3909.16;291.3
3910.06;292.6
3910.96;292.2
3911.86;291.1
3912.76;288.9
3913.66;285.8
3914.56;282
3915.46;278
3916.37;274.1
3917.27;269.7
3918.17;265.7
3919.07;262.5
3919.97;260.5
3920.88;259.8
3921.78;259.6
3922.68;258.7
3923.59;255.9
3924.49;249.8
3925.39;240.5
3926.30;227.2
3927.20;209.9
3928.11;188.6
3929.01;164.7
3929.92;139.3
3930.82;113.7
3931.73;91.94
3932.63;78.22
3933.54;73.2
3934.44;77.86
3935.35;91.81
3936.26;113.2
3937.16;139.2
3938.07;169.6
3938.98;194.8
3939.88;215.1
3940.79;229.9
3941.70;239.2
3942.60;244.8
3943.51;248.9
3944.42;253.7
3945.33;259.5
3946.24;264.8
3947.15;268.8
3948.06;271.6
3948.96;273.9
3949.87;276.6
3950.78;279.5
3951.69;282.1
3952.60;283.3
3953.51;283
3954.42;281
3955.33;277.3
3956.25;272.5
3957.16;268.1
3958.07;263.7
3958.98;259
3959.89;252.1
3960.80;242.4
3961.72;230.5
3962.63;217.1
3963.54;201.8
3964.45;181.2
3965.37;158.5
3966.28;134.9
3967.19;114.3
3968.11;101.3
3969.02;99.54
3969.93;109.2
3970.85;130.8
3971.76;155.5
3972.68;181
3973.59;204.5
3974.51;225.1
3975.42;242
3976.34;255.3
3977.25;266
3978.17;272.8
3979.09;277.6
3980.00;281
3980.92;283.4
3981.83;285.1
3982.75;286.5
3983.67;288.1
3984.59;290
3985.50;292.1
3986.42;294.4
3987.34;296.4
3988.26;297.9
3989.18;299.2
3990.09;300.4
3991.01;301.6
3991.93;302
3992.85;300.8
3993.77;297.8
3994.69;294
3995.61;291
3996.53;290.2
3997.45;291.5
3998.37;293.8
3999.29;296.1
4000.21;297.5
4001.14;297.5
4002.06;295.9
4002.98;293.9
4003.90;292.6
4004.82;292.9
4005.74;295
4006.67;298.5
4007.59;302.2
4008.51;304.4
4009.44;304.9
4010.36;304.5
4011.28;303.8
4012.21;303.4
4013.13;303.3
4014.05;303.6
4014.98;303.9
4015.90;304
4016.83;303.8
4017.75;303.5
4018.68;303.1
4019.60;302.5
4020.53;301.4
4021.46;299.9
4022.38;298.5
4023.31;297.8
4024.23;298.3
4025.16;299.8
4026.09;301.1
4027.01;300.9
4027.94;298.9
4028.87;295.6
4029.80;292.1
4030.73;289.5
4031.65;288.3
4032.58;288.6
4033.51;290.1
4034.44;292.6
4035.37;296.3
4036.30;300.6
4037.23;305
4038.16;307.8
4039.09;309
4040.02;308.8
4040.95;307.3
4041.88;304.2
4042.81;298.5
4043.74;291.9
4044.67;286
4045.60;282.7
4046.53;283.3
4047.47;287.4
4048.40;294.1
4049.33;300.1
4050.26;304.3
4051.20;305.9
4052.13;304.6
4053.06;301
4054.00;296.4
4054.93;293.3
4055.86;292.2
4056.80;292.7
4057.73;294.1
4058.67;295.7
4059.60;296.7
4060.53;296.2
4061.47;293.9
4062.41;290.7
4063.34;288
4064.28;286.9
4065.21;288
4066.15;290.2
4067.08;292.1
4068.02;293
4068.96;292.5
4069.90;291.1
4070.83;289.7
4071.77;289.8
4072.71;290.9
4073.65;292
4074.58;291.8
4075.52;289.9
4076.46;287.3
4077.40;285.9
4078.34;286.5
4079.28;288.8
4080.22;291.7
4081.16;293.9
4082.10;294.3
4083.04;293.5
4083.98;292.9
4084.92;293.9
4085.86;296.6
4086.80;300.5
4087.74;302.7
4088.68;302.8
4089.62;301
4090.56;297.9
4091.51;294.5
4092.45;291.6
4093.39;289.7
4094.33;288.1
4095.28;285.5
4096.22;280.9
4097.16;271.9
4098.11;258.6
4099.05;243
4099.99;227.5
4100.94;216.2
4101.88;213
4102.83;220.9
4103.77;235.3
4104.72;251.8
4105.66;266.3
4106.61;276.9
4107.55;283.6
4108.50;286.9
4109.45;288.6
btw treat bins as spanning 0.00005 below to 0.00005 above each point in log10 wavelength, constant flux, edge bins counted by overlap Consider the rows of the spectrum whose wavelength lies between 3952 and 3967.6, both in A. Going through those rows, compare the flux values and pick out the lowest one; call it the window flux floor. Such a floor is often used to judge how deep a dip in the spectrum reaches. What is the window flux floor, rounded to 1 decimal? 114.3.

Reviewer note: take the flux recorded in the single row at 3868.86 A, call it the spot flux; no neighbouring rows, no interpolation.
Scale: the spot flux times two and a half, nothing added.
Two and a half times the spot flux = 707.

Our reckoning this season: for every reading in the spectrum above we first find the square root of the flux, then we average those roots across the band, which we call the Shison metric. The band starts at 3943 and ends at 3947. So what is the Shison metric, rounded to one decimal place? 16.0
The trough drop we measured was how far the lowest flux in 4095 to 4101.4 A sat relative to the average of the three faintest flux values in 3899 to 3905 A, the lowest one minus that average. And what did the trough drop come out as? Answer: -42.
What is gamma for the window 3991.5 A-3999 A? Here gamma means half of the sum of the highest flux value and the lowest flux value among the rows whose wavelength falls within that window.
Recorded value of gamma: 296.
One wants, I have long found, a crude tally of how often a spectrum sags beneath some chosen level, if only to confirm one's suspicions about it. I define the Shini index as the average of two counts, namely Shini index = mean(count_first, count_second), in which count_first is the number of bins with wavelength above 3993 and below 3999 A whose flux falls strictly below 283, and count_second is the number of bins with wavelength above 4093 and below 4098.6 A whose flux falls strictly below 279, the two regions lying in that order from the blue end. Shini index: 1.0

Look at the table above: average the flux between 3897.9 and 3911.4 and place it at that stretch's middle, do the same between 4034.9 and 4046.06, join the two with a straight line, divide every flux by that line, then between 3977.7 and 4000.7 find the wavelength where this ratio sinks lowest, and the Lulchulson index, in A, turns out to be 3978.17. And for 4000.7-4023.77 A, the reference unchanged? 4003.90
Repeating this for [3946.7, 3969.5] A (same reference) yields 3969.02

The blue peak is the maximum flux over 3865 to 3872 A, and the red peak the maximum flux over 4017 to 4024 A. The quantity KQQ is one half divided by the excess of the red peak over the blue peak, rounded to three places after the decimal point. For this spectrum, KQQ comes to 0.031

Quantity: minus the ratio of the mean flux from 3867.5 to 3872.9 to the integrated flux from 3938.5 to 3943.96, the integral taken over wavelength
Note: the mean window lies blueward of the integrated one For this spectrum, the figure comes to -0.222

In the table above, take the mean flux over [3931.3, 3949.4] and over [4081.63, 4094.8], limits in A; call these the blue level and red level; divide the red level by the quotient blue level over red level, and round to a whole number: 460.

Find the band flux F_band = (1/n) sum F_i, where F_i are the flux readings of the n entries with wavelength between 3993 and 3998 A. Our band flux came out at 293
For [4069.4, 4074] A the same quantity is 291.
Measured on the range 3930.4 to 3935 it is 87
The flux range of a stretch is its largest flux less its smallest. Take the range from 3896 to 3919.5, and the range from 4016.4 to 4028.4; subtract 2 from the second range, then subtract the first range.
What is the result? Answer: -32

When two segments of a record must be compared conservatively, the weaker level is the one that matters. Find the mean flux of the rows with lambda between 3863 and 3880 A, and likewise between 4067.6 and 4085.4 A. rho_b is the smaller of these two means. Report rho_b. 275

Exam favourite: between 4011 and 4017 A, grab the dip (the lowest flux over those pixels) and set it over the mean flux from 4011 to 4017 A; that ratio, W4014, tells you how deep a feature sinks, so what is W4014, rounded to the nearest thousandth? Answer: 0.999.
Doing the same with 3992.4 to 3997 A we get 0.985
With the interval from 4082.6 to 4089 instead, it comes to 0.984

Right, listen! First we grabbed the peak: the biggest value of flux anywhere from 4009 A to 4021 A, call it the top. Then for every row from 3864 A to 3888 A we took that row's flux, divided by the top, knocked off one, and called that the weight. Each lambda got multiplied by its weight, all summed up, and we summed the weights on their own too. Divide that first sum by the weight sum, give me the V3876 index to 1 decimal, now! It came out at 3878.7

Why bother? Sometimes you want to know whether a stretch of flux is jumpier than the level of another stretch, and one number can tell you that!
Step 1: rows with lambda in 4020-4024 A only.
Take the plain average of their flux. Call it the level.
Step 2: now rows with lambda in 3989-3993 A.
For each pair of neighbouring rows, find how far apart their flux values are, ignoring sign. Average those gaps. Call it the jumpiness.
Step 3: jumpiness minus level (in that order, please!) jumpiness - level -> -298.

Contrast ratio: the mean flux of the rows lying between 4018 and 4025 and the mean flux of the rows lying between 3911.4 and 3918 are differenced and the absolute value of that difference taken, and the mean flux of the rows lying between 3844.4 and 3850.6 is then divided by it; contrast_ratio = 15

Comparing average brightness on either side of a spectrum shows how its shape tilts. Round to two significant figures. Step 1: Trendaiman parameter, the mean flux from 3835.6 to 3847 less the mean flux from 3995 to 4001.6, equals -58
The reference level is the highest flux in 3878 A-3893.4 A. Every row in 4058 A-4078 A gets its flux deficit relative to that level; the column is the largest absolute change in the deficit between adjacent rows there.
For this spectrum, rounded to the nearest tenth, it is 3.2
